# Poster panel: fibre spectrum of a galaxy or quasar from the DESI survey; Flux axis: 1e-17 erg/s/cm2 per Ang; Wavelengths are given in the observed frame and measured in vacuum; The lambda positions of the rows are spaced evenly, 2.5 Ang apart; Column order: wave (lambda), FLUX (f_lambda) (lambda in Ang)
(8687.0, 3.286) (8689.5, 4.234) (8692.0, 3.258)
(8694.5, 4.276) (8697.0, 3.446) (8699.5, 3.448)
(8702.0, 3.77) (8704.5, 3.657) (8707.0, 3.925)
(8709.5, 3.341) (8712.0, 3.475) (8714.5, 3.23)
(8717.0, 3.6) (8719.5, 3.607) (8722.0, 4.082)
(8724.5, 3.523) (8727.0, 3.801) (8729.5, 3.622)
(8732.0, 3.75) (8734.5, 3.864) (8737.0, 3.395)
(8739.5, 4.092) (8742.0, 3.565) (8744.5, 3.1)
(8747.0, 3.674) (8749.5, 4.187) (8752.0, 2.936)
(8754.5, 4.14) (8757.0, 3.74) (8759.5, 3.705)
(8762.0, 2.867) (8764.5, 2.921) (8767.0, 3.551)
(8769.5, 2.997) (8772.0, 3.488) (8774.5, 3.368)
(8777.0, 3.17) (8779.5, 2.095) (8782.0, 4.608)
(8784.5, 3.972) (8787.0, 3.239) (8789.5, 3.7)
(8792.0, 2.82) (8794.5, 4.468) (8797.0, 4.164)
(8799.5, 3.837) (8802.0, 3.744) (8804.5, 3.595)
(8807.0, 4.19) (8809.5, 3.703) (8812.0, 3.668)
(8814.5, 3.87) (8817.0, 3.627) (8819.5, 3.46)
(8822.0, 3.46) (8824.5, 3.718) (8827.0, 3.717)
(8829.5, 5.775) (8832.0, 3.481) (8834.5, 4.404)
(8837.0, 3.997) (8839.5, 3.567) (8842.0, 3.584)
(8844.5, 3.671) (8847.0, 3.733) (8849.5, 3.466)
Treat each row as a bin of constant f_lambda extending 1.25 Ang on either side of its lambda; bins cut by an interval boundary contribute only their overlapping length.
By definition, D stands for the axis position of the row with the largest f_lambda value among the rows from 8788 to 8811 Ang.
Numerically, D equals 8794.5 Ang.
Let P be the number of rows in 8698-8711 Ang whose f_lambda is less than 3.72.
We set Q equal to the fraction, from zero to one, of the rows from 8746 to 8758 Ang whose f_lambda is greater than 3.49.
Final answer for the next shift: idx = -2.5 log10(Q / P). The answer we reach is 1.44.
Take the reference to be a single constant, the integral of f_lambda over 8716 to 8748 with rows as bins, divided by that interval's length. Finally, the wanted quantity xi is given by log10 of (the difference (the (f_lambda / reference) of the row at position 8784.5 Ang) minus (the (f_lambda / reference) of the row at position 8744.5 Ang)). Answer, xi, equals -0.62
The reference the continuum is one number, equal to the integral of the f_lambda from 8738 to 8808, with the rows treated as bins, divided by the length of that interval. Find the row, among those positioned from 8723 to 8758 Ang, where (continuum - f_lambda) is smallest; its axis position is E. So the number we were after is 8749.5 Ang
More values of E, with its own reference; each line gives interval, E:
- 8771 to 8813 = 8782.0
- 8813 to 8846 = 8829.5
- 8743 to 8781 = 8749.5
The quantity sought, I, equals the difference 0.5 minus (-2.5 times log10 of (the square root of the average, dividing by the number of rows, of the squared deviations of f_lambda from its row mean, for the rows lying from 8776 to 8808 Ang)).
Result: 0.06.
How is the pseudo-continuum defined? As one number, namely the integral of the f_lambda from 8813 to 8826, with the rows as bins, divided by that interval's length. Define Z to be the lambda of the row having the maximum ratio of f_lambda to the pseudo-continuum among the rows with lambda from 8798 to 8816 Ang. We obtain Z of 8807.0 Ang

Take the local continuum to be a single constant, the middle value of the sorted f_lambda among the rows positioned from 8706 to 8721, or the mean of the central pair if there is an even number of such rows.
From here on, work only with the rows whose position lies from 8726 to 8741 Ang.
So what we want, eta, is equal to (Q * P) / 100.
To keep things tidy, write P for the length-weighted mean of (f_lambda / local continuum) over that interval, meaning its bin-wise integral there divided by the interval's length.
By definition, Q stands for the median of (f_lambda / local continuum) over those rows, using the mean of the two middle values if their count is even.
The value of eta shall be 0.0113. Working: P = 1.06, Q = 1.07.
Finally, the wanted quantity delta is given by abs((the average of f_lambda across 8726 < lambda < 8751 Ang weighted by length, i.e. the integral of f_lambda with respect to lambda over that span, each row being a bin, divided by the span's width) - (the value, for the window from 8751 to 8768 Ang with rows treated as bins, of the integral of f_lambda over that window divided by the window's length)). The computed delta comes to 0.28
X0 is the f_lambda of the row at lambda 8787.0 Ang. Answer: 3.239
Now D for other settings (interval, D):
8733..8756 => 8749.5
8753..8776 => 8754.5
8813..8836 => 8829.5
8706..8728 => 8722.0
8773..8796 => 8782.0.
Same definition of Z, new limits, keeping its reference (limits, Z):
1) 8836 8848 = 8837.0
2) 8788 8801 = 8794.5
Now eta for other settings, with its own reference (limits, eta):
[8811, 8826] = 0.0106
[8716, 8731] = 0.0107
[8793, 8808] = 0.0127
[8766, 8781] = 0.0082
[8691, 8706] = 0.0104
